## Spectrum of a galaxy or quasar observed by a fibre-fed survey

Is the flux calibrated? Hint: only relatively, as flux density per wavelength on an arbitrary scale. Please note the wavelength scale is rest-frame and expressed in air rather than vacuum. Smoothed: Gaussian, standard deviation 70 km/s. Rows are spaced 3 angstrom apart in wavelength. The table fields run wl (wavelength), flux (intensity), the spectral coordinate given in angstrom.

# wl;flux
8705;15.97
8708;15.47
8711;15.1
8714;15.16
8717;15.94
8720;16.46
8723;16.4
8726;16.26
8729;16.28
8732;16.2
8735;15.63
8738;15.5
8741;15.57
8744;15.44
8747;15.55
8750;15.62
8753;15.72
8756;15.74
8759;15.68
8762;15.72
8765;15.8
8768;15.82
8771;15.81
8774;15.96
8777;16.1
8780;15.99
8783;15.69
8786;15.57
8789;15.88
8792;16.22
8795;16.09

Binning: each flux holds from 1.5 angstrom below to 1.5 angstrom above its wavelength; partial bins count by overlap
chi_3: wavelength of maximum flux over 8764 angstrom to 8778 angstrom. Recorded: 8777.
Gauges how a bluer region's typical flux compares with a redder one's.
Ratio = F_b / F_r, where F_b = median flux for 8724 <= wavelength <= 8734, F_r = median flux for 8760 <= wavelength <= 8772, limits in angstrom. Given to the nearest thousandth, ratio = 1.029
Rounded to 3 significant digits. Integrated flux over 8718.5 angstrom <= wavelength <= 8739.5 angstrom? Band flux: 338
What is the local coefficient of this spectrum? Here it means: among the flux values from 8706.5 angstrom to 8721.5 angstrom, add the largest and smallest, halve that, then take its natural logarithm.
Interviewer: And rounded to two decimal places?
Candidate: 2.76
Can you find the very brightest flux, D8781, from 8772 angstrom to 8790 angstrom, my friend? 16.1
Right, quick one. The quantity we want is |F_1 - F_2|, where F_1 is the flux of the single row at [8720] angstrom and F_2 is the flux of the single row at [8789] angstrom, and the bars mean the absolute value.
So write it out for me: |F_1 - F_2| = 0.58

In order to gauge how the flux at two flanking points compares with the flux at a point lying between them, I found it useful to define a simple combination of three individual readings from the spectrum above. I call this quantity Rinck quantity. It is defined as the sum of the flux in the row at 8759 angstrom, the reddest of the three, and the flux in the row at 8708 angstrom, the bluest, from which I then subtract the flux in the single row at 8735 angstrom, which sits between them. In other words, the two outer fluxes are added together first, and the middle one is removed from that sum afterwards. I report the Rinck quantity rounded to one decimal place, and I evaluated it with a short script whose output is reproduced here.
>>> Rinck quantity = 15.5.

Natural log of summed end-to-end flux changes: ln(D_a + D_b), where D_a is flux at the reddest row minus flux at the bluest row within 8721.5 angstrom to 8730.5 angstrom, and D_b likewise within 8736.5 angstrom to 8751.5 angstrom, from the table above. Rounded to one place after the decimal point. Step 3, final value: -34.0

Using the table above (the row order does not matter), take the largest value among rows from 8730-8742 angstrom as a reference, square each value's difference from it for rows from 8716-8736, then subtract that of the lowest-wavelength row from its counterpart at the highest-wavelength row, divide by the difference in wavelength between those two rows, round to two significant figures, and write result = 0.014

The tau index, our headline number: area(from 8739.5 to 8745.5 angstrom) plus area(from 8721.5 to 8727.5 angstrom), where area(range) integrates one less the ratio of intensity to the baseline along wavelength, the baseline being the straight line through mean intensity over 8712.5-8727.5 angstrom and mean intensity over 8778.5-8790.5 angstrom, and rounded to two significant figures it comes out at 0.055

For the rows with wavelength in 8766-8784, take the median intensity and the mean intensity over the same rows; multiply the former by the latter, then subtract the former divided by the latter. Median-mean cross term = 252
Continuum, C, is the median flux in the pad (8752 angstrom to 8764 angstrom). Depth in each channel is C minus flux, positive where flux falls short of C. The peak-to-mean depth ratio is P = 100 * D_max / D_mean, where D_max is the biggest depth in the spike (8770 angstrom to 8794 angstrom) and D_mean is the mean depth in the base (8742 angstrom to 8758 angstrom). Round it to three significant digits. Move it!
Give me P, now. 142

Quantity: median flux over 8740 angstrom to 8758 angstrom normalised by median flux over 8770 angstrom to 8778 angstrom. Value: 0.977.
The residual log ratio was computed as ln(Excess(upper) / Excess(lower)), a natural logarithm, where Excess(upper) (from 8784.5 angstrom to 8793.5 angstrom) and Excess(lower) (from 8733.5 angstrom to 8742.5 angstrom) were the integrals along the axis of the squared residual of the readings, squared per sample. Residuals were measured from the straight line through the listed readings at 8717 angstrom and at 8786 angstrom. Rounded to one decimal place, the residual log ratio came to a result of 1.0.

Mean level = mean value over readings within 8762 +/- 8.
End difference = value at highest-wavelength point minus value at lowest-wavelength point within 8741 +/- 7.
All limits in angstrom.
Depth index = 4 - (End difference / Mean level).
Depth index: 4.01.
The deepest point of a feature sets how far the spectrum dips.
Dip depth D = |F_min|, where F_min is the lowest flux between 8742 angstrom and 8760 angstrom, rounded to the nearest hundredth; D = 15.44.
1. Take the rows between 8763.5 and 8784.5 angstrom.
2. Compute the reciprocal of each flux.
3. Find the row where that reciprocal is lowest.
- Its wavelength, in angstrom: 8777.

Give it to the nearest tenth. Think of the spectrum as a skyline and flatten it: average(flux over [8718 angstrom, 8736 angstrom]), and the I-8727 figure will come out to 16.2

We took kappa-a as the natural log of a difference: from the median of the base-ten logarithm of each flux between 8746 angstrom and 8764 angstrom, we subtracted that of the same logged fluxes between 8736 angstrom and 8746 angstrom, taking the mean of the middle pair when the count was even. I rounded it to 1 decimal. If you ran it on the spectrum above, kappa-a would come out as -5.2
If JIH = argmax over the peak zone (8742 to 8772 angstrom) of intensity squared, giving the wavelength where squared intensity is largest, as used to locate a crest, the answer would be 8768 angstrom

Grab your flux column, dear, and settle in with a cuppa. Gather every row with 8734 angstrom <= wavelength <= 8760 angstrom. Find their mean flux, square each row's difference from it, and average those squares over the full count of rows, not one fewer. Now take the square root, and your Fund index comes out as 0.09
